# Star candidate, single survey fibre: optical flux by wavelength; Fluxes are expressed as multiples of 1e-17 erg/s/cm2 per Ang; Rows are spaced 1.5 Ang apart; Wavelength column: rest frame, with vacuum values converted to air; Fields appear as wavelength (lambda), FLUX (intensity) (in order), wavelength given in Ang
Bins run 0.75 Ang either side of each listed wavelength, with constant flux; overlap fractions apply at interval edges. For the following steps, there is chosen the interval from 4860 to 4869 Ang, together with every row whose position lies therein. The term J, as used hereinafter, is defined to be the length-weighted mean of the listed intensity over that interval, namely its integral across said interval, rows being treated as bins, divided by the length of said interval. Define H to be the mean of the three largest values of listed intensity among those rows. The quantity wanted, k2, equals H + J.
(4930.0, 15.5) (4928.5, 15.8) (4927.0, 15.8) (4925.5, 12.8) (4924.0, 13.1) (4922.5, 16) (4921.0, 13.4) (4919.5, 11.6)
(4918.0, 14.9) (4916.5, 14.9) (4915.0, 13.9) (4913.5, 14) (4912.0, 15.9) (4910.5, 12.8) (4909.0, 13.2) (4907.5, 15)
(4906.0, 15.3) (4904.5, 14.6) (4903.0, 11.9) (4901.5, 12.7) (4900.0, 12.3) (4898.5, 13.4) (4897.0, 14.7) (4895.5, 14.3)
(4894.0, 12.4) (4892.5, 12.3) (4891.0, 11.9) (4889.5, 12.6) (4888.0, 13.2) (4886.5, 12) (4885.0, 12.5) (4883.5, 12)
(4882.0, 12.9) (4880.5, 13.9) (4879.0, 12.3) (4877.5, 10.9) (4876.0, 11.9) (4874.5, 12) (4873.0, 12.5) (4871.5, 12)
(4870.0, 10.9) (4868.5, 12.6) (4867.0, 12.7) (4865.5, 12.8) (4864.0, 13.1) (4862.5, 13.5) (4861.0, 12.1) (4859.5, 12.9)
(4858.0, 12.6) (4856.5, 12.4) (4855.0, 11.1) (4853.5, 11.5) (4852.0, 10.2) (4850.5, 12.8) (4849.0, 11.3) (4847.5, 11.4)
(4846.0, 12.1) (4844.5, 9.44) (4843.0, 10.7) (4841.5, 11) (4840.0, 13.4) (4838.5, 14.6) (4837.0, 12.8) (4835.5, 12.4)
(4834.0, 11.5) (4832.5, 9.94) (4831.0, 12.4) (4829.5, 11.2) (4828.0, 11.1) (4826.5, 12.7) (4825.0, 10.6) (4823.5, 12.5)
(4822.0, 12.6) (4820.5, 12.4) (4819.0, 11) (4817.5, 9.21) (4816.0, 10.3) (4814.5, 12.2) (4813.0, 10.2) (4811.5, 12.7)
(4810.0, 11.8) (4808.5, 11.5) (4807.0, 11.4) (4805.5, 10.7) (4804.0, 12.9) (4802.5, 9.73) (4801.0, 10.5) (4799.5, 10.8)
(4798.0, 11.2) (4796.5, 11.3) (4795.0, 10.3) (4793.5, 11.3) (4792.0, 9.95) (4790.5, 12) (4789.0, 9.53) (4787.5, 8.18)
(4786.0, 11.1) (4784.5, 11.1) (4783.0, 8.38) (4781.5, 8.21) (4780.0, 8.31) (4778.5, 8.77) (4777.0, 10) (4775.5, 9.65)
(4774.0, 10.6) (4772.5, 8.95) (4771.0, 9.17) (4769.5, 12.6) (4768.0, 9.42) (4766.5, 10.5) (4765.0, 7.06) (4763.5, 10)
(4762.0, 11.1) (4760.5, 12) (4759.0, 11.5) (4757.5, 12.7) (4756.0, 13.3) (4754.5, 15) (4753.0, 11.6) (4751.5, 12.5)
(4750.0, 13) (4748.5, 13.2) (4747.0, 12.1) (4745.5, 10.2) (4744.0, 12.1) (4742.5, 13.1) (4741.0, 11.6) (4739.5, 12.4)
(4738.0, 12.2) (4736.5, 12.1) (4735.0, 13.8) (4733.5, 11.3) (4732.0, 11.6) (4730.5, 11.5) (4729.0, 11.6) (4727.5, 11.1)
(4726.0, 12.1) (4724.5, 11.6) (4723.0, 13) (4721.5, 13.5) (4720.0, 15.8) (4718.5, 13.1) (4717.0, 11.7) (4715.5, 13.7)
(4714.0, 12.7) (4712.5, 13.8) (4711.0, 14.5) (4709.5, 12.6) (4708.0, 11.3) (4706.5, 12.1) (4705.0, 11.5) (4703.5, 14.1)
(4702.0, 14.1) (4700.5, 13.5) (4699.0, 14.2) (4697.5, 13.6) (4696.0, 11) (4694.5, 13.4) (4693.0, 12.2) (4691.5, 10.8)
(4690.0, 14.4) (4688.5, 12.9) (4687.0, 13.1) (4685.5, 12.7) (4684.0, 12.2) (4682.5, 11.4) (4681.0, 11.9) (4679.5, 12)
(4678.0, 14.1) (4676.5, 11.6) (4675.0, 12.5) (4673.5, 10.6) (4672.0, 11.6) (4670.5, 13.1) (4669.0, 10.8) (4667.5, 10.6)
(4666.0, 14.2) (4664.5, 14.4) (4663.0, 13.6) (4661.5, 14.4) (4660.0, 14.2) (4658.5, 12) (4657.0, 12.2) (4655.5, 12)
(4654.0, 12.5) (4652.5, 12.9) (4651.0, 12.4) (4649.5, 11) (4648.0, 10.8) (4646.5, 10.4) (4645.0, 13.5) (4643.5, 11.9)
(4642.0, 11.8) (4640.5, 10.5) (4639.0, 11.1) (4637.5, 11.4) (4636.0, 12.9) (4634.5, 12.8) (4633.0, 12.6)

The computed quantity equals 25.9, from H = 13.1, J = 12.8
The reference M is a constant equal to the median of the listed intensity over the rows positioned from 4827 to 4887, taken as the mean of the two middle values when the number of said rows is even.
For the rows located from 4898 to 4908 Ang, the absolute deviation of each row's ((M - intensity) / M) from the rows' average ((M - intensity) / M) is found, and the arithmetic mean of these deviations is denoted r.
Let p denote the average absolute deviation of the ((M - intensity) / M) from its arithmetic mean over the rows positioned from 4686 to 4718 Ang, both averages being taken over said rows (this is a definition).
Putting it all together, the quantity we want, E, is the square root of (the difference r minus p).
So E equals 0.12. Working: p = 0.081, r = 0.097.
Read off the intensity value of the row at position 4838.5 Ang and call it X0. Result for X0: 14.6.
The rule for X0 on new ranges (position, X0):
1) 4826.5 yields 12.7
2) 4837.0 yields 12.8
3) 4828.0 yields 11.1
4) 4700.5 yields 13.5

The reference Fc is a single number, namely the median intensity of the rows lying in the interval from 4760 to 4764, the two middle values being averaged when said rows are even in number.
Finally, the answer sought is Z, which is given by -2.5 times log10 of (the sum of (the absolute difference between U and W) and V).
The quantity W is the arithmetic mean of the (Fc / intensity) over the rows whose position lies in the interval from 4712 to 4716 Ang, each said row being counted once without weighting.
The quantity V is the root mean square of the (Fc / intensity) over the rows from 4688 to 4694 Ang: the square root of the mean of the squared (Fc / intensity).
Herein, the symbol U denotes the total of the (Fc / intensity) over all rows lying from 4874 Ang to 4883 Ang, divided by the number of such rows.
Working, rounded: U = 0.91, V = 0.90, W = 0.830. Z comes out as 0.03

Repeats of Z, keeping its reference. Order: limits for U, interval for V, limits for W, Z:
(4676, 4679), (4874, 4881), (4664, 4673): 0.05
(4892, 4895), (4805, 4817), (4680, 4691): 0.00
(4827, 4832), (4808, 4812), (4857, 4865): -0.03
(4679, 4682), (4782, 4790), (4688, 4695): -0.22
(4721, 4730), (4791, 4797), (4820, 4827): -0.04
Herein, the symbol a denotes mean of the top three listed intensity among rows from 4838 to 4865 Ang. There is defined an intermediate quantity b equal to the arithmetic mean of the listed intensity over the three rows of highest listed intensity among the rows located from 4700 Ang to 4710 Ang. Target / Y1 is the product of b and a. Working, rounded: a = 13.8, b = 13.9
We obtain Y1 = 192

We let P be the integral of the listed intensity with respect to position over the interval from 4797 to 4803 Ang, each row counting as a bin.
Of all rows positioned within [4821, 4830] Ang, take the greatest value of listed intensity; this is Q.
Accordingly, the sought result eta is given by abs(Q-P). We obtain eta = 51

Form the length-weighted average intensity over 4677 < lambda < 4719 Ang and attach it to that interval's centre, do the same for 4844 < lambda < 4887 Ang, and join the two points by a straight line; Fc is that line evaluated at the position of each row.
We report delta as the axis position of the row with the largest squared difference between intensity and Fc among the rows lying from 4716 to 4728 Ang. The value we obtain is 4720.0 Ang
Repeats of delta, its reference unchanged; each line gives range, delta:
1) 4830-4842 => 4838.5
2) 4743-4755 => 4754.5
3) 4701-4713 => 4711.0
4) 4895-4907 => 4906.0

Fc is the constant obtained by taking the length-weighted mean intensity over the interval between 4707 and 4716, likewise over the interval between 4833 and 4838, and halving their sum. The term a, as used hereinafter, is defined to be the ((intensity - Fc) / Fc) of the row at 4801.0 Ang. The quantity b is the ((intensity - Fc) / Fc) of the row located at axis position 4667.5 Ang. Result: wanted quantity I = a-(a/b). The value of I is -1.2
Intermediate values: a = -0.17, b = -0.16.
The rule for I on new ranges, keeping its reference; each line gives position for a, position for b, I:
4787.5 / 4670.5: 9.5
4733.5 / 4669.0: -0.8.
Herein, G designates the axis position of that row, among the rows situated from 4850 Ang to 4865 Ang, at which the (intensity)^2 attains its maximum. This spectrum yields 4862.5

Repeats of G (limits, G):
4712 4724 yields 4720.0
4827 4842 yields 4838.5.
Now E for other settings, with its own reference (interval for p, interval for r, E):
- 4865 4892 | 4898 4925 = 0.22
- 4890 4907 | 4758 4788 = 0.10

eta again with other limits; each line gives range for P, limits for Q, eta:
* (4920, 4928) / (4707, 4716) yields 99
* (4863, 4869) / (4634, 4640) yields 64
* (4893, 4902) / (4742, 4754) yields 106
